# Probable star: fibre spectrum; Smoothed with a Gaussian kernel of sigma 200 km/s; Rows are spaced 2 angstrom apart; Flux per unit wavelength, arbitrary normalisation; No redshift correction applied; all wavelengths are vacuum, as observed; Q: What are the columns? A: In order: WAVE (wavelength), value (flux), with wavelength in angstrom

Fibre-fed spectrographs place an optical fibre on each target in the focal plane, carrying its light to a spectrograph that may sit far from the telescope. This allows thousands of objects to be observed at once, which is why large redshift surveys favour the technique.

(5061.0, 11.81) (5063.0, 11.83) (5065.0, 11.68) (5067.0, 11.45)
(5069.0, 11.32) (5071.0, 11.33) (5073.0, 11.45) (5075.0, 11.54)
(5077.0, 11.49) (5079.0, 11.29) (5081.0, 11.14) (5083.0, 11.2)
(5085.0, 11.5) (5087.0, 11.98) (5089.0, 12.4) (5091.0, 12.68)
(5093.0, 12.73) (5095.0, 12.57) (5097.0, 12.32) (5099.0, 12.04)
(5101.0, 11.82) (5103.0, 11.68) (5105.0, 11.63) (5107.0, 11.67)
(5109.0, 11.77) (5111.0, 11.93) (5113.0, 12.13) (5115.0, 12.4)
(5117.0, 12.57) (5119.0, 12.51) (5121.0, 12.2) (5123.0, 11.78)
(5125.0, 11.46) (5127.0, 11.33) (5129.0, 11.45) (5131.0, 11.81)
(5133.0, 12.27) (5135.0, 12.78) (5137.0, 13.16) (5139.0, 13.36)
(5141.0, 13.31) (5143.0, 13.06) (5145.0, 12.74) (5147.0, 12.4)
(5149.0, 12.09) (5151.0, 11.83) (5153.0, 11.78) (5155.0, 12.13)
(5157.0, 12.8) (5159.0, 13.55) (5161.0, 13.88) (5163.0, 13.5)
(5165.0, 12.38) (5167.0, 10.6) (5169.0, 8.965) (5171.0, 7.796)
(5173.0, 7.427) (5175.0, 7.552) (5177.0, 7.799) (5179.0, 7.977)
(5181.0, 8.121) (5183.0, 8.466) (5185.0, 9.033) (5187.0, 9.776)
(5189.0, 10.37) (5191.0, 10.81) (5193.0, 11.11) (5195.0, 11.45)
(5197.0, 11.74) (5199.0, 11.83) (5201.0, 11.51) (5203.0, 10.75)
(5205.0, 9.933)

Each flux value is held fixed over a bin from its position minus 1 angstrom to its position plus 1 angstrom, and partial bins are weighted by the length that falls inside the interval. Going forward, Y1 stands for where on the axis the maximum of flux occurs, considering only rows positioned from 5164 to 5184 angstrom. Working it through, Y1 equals 5165.0 angstrom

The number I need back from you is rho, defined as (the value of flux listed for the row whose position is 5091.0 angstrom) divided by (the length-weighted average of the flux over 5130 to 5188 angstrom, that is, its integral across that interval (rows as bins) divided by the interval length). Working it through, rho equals 1.14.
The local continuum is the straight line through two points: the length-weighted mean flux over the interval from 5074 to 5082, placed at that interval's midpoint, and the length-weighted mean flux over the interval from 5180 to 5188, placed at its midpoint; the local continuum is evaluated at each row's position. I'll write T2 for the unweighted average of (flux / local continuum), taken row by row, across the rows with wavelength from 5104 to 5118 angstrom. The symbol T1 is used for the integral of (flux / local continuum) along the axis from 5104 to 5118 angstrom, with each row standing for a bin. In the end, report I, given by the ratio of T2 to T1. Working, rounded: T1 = 16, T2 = 1.14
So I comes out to 0.07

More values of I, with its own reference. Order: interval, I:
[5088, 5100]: 0.08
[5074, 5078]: 0.25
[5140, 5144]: 0.25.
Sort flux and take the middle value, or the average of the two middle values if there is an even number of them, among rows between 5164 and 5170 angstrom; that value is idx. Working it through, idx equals 10.6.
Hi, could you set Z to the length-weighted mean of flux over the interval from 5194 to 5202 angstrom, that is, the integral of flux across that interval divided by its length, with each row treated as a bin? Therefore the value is 11.6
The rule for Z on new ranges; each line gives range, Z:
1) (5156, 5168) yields 12.8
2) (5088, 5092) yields 12.5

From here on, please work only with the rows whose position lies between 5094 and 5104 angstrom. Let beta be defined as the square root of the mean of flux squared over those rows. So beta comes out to 12.1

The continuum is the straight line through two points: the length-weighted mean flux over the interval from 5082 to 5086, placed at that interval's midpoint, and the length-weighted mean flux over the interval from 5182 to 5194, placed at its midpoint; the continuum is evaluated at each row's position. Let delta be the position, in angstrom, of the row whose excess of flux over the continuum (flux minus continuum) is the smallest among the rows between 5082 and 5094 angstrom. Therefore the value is 5083.0 angstrom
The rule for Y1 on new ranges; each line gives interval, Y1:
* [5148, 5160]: 5159.0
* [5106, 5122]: 5117.0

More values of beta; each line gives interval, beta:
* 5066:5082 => 11.4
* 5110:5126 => 12.1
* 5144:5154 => 12.2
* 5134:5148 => 13.0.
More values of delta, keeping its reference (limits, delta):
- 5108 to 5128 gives 5127.0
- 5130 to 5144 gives 5131.0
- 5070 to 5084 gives 5081.0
